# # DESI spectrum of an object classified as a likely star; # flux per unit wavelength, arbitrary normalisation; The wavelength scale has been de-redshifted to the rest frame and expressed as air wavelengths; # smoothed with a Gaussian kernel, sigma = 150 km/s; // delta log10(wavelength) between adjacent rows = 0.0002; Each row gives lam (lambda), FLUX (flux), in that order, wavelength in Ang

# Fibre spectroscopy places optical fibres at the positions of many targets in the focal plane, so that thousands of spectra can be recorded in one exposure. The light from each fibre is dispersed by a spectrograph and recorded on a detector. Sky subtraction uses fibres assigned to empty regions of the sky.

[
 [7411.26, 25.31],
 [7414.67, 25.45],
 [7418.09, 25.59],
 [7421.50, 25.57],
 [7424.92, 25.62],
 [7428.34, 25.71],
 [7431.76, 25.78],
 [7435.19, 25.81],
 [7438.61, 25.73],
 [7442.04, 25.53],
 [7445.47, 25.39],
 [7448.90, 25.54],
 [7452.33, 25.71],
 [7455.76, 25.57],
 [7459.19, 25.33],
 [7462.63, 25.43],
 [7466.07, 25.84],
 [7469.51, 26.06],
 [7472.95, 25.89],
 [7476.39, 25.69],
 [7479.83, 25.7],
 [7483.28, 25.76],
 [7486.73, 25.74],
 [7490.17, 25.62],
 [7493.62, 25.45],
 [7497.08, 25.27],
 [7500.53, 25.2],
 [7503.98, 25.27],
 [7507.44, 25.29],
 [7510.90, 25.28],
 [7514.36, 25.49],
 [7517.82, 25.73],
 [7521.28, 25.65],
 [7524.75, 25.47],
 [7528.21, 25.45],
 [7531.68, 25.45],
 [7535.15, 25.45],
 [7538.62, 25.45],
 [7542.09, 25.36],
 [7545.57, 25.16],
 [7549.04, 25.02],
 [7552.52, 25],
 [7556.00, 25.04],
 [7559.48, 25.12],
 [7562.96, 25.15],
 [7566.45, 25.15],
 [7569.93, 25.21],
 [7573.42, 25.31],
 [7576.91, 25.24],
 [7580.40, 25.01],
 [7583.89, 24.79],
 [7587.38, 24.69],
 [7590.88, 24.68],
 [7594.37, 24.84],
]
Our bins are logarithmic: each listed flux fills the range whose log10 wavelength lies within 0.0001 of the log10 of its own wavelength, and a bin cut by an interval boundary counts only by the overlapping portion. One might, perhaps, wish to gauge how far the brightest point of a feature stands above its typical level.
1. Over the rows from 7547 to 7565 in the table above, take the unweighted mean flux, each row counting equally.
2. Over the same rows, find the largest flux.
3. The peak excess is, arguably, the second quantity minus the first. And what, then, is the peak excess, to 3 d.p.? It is 0.084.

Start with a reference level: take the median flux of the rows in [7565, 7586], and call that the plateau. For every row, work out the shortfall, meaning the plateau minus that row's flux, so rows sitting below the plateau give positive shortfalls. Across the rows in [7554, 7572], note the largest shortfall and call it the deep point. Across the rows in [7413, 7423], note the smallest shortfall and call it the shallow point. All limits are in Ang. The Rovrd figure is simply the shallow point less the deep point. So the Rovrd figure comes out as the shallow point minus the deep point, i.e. -0.55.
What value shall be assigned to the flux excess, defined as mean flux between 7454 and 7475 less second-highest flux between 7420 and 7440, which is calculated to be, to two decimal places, -0.09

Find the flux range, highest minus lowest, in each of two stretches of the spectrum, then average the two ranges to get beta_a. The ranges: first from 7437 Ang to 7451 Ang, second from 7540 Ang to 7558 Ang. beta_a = 0.35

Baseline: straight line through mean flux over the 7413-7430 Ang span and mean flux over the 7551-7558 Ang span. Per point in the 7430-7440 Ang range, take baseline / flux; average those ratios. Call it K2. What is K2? 0.991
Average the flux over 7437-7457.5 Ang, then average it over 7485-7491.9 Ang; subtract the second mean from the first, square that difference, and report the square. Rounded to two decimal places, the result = 0.01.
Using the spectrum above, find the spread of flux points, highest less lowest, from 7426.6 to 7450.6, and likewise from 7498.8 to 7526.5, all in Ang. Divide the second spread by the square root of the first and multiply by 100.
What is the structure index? 82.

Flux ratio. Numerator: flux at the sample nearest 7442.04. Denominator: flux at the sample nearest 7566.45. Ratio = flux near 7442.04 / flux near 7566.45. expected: 1.02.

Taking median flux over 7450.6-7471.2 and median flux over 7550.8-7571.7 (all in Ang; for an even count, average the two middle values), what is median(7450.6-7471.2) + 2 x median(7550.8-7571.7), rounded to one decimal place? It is 75.9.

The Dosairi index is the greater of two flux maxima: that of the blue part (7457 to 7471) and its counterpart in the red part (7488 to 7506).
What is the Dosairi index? 26.1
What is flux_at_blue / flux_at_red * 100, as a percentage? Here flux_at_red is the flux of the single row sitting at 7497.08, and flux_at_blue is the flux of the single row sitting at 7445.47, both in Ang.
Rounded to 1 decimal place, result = 100.5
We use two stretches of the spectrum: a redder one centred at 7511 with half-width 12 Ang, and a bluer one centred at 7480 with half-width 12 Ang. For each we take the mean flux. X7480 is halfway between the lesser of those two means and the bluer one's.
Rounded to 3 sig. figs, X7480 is 25.6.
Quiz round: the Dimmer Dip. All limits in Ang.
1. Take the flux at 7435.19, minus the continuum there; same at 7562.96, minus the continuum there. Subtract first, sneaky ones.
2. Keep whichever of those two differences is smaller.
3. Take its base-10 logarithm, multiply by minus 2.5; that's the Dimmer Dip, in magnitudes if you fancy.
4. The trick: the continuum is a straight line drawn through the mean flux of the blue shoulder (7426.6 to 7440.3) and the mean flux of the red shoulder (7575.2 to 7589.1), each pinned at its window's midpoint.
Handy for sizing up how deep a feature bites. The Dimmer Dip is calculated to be 3.0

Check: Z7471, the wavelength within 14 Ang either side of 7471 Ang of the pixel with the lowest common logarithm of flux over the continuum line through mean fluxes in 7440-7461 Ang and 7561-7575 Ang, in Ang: 7459.19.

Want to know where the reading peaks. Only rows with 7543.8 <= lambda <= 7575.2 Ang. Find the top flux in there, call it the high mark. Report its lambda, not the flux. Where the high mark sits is 7573.42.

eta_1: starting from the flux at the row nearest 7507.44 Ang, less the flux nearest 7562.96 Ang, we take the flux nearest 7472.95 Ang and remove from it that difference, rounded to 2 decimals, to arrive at 25.75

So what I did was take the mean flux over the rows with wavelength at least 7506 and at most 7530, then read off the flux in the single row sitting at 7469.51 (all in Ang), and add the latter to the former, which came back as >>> 51.5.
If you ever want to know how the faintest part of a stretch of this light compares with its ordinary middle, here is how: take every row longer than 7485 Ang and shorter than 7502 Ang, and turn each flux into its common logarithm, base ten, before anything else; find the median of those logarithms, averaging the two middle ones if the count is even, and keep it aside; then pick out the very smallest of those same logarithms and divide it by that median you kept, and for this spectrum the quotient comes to 0.997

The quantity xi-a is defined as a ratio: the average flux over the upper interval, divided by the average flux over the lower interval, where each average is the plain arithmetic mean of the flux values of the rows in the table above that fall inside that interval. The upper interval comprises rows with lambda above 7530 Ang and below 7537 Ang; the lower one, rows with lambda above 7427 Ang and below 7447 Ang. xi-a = 0.99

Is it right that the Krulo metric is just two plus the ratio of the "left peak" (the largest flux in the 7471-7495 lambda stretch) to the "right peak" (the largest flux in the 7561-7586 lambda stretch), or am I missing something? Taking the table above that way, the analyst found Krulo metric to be 3.02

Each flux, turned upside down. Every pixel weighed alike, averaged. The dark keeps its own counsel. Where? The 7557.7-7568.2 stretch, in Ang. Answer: 0.0398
